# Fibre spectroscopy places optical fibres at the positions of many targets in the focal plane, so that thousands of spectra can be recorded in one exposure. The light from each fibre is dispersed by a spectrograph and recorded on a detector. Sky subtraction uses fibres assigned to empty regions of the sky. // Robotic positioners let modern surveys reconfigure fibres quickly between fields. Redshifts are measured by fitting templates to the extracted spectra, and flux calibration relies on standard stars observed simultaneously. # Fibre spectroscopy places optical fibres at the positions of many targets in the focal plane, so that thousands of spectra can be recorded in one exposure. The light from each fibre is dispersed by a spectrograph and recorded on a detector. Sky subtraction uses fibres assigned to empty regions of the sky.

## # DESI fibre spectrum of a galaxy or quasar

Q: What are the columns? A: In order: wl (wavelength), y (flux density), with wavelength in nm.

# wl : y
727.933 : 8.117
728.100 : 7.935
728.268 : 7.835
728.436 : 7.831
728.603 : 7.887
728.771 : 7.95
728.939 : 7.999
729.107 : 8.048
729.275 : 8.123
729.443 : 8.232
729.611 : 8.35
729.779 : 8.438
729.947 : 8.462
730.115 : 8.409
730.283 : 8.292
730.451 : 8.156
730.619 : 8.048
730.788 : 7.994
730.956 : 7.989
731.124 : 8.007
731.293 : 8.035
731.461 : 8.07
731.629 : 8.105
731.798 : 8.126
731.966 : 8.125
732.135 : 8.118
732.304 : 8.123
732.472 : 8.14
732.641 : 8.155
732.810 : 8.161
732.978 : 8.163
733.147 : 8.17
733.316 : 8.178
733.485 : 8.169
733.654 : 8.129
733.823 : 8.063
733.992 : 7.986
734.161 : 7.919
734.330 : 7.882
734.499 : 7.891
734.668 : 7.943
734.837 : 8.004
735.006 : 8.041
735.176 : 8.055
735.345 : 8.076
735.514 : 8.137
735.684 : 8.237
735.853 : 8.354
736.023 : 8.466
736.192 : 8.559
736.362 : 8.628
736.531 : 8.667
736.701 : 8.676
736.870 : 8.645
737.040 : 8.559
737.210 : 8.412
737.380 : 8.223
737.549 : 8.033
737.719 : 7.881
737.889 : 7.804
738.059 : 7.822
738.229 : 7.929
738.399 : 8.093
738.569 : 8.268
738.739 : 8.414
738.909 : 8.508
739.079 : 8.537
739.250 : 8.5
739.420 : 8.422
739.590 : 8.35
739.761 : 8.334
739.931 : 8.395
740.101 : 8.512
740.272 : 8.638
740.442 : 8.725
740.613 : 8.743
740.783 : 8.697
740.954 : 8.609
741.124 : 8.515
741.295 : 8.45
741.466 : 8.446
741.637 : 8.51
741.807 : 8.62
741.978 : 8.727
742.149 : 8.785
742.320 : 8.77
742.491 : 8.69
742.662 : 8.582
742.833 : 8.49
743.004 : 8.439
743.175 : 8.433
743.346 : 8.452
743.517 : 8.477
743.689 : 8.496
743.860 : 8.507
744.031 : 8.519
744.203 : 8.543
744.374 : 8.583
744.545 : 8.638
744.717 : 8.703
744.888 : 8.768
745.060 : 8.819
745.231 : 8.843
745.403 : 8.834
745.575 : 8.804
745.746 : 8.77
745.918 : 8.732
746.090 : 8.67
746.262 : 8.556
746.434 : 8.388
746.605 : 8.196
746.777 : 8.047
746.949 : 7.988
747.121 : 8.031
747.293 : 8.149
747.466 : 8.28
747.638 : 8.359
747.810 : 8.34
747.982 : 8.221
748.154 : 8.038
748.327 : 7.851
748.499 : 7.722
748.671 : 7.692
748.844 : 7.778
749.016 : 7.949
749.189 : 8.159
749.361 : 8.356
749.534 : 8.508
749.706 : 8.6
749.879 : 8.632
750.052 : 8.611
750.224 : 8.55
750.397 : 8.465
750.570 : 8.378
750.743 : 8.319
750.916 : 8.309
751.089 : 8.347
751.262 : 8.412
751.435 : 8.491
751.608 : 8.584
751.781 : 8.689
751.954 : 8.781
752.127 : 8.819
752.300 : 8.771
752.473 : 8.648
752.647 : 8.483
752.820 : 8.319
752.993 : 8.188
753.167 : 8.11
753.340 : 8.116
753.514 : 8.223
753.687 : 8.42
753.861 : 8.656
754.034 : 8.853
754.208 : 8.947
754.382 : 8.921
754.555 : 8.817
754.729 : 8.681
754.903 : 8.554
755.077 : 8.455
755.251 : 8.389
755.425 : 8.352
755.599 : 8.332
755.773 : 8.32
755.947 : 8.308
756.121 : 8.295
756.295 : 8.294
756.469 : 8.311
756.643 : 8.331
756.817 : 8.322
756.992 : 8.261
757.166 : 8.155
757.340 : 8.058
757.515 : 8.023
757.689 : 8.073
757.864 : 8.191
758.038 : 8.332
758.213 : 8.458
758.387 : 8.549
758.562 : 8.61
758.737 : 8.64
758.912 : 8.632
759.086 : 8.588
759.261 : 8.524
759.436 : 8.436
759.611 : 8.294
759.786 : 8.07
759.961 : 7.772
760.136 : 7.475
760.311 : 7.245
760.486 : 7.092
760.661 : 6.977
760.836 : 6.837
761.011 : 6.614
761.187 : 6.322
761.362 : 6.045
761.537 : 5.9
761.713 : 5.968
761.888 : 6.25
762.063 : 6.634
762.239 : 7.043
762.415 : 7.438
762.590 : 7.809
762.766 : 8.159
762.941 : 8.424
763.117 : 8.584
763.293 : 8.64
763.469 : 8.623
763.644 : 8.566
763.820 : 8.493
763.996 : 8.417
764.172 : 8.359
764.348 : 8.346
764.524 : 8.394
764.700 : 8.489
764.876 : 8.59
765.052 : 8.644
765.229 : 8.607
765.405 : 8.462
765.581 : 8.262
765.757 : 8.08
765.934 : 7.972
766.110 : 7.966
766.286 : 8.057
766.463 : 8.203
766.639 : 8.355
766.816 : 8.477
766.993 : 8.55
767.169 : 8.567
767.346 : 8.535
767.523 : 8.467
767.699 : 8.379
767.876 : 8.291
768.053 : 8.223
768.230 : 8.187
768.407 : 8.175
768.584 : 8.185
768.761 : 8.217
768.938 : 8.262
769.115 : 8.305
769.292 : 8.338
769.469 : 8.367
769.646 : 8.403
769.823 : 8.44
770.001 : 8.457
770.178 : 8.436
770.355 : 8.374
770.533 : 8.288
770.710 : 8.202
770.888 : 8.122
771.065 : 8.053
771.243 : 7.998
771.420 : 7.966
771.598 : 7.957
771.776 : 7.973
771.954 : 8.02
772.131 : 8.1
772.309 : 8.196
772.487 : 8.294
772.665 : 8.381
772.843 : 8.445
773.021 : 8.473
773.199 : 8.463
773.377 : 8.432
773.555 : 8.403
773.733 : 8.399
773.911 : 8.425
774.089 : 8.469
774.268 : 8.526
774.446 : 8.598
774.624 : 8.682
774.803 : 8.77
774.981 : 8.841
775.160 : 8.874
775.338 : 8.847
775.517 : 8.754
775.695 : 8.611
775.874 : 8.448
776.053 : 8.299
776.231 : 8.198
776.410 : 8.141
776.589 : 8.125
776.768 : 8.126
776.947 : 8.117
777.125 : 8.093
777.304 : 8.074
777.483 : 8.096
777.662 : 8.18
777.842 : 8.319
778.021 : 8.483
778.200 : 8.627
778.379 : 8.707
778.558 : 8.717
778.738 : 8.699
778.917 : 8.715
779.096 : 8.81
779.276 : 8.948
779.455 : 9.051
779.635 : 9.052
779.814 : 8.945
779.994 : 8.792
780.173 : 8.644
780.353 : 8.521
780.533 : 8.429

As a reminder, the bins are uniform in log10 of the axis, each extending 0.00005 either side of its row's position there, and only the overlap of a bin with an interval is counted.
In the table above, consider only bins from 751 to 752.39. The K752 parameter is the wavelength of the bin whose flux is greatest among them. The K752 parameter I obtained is 752.127 nm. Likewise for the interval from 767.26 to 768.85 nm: 767.346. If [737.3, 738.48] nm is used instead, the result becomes 737.380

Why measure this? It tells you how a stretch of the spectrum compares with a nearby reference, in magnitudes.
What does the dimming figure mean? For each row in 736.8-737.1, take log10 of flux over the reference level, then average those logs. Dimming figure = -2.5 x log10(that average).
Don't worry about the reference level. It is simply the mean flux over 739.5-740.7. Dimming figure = 6.1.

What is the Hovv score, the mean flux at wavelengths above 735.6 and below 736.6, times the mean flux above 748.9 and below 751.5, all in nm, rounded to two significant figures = 71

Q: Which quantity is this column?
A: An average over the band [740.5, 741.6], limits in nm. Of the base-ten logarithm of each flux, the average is 0.933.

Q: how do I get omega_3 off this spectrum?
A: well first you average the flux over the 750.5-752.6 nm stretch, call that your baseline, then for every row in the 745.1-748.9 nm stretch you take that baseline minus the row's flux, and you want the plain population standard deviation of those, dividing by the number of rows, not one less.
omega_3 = 0.37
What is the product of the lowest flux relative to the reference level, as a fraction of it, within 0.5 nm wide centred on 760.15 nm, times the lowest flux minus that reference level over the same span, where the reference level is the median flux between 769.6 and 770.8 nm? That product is -1.0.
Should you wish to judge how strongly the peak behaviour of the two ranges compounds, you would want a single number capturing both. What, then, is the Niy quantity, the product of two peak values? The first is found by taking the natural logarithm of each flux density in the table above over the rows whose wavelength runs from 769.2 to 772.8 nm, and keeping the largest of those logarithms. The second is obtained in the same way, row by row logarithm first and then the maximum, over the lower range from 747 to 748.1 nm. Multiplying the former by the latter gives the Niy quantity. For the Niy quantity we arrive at 4.53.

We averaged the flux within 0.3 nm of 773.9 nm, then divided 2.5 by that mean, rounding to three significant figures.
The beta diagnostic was 0.297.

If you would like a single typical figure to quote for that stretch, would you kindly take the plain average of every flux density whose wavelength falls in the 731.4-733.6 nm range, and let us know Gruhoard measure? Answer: 8.14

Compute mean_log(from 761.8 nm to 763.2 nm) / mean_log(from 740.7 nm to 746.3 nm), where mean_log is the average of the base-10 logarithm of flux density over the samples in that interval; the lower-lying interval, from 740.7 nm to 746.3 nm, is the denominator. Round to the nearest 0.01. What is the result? 0.94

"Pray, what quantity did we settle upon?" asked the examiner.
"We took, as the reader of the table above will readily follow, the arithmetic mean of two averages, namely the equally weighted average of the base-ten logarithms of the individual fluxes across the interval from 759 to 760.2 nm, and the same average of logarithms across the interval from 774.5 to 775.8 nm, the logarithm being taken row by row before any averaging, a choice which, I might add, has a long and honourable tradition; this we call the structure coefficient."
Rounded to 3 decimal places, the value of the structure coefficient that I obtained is 0.927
